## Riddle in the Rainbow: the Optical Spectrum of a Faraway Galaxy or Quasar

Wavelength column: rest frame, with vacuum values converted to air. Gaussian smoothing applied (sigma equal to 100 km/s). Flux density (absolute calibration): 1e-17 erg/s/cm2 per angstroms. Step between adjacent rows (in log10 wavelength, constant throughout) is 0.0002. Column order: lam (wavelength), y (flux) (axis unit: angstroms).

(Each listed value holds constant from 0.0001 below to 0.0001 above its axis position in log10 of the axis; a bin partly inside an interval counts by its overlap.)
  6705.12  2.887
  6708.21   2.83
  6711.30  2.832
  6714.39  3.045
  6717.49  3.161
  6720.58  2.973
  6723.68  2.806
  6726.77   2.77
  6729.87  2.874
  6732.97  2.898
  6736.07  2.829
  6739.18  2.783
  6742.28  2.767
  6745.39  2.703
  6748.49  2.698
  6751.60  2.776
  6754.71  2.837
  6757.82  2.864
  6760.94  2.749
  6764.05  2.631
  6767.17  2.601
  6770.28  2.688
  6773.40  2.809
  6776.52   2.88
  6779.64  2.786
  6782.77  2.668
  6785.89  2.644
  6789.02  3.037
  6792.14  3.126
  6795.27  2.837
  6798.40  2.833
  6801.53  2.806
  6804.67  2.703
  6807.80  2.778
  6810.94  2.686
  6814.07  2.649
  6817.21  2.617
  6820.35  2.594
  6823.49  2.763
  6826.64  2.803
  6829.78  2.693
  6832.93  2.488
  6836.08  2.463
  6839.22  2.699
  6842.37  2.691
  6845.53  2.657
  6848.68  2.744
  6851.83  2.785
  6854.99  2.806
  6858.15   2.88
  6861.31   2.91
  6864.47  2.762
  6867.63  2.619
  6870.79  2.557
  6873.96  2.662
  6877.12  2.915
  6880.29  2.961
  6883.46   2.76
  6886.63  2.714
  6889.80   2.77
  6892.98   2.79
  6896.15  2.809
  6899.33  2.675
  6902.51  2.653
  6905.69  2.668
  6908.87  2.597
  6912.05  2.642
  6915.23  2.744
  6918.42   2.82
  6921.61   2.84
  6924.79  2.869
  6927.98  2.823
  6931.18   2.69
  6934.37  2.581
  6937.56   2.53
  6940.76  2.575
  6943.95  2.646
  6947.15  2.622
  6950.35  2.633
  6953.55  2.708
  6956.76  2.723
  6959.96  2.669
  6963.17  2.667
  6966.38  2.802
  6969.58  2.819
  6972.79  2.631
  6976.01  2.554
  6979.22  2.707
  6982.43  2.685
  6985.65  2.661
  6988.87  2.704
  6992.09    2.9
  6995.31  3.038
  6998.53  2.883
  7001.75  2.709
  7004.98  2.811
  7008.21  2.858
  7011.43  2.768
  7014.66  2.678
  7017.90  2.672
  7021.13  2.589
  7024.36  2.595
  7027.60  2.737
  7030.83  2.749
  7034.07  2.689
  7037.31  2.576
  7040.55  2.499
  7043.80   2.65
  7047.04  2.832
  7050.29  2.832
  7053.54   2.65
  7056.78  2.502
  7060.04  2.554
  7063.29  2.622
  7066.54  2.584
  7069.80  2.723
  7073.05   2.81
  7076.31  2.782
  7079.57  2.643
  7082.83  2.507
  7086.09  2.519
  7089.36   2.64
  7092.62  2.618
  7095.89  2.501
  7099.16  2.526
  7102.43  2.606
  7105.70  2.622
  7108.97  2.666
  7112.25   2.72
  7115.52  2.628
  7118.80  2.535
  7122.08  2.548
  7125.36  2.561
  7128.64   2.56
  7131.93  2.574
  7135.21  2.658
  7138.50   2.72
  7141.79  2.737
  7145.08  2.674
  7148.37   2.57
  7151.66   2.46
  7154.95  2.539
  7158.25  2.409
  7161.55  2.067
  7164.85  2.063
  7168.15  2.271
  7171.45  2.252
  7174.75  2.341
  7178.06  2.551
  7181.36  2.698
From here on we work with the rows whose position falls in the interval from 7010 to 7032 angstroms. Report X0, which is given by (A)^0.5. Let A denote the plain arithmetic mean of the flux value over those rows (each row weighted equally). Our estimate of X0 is 1.64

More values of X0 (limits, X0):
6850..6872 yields 1.66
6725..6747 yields 1.67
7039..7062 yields 1.63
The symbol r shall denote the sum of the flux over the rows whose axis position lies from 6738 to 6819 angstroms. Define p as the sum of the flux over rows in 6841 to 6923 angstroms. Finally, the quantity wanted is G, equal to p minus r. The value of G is -1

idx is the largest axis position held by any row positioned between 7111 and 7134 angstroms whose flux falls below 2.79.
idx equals 7131.93 angstroms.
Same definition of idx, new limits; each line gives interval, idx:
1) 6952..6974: 6972.79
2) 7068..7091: 7089.36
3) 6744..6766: 6764.05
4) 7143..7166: 7164.85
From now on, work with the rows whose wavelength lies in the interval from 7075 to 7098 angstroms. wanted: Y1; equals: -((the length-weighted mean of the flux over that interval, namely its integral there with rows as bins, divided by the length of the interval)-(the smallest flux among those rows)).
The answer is -0.096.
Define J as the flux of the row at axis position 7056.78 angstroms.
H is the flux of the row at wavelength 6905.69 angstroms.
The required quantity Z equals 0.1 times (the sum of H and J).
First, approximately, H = 2.668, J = 2.502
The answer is 0.517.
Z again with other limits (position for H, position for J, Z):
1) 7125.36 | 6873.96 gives 0.522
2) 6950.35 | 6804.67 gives 0.534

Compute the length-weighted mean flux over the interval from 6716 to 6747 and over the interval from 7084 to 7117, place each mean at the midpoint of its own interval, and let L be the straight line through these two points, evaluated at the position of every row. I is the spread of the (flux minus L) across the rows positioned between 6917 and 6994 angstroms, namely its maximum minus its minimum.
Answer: 0.41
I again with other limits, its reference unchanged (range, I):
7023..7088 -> 0.34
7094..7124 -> 0.23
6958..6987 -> 0.26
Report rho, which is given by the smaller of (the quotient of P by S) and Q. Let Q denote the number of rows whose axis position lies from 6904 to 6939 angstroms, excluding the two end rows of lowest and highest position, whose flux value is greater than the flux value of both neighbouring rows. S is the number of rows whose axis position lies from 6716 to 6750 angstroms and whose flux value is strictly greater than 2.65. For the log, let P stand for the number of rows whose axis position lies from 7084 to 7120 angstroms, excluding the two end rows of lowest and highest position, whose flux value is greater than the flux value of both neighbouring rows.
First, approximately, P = 2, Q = 1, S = 11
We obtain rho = 0.18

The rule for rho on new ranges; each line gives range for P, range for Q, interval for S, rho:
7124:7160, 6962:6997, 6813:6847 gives 0.33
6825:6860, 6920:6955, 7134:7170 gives 0.25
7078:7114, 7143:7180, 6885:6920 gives 0.11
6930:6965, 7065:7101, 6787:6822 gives 0.25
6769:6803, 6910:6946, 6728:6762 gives 0.18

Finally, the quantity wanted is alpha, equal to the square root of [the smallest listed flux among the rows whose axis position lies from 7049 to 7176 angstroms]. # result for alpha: 1.44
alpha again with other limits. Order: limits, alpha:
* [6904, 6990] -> 1.59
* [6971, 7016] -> 1.60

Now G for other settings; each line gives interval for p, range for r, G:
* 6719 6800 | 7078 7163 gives 6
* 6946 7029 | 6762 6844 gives 0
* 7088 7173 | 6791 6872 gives -5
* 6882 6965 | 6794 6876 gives 0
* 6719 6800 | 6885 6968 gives 3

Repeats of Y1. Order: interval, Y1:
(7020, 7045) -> -0.137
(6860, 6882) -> -0.211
